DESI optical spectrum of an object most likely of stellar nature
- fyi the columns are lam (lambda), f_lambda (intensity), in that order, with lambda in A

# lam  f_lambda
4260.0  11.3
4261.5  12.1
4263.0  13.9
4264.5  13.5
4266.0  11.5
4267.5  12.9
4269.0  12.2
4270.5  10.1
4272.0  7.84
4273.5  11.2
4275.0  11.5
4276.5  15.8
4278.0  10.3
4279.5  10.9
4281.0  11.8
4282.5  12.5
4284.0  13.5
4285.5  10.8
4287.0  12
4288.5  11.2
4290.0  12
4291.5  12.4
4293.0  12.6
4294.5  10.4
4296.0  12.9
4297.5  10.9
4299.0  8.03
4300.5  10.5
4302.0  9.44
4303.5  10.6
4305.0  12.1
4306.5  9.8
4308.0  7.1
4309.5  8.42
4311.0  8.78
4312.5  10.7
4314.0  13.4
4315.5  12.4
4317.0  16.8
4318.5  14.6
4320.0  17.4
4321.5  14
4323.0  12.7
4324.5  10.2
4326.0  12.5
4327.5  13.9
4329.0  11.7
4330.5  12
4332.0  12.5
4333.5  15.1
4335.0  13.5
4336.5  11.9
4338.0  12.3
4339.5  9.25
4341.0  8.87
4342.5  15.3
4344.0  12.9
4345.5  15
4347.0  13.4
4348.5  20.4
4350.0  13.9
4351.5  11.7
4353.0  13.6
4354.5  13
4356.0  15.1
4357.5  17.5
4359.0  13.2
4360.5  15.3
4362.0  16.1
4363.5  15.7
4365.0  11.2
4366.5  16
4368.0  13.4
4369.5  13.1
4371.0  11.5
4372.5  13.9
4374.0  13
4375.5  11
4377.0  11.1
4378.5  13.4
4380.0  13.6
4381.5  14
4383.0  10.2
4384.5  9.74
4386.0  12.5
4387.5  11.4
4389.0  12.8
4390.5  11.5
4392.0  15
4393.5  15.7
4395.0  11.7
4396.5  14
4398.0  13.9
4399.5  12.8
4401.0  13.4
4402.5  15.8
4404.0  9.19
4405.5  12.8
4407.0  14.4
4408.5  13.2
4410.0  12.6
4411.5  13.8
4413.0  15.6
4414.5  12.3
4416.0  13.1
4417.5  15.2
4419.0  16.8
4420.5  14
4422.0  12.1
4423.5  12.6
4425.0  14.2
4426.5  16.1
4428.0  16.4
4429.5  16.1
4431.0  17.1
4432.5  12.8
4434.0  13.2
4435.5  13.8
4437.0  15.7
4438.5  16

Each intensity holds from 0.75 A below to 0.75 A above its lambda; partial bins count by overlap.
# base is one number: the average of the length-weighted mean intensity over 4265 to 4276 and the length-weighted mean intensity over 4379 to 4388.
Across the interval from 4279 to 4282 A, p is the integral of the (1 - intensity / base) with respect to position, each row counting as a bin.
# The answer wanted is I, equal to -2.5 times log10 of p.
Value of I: 4.0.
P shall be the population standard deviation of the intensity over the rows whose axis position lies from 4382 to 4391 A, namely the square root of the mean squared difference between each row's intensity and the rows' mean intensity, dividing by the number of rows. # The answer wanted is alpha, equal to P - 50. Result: -48.89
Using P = 1.1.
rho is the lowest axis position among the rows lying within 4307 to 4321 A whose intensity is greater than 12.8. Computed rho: 4314.0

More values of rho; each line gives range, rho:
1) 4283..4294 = 4284.0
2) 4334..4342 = 4335.0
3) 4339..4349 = 4342.5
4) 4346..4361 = 4347.0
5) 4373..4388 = 4374.0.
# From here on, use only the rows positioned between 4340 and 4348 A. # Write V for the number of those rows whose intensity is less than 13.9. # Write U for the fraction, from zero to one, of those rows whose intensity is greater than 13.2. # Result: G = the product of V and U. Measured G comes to 1.80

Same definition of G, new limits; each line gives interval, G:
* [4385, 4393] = 0.80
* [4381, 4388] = 0.80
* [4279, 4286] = 1.00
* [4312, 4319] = 1.80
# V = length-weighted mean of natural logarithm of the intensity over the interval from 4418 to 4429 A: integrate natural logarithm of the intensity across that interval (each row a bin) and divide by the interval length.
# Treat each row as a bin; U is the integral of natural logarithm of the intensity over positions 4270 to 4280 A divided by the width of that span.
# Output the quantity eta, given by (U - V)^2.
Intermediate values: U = 2.39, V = 2.68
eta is 0.083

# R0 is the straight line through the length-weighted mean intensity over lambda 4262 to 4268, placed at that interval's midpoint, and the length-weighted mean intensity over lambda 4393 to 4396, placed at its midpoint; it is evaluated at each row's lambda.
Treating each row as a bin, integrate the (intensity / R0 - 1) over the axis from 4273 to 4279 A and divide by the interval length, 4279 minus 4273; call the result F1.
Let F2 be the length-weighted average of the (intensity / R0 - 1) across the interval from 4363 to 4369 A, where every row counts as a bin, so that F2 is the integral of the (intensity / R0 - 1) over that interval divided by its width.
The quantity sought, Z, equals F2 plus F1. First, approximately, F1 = -0.1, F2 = 0.04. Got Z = -0.02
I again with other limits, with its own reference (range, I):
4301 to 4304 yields 1.0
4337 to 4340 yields 2.0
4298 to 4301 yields 0.6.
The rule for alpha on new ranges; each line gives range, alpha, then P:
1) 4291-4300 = -48.31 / 1.7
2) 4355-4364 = -48.72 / 1.3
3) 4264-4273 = -48.10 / 1.9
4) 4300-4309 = -48.49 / 1.5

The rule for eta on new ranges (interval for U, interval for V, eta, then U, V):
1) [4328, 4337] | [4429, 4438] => 0.019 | 2.55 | 2.69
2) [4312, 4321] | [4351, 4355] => 0.010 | 2.65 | 2.55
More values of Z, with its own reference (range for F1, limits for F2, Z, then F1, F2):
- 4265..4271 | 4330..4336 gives -0.08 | -0.1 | 0.00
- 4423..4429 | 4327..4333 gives 0.04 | 0.1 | -0.05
